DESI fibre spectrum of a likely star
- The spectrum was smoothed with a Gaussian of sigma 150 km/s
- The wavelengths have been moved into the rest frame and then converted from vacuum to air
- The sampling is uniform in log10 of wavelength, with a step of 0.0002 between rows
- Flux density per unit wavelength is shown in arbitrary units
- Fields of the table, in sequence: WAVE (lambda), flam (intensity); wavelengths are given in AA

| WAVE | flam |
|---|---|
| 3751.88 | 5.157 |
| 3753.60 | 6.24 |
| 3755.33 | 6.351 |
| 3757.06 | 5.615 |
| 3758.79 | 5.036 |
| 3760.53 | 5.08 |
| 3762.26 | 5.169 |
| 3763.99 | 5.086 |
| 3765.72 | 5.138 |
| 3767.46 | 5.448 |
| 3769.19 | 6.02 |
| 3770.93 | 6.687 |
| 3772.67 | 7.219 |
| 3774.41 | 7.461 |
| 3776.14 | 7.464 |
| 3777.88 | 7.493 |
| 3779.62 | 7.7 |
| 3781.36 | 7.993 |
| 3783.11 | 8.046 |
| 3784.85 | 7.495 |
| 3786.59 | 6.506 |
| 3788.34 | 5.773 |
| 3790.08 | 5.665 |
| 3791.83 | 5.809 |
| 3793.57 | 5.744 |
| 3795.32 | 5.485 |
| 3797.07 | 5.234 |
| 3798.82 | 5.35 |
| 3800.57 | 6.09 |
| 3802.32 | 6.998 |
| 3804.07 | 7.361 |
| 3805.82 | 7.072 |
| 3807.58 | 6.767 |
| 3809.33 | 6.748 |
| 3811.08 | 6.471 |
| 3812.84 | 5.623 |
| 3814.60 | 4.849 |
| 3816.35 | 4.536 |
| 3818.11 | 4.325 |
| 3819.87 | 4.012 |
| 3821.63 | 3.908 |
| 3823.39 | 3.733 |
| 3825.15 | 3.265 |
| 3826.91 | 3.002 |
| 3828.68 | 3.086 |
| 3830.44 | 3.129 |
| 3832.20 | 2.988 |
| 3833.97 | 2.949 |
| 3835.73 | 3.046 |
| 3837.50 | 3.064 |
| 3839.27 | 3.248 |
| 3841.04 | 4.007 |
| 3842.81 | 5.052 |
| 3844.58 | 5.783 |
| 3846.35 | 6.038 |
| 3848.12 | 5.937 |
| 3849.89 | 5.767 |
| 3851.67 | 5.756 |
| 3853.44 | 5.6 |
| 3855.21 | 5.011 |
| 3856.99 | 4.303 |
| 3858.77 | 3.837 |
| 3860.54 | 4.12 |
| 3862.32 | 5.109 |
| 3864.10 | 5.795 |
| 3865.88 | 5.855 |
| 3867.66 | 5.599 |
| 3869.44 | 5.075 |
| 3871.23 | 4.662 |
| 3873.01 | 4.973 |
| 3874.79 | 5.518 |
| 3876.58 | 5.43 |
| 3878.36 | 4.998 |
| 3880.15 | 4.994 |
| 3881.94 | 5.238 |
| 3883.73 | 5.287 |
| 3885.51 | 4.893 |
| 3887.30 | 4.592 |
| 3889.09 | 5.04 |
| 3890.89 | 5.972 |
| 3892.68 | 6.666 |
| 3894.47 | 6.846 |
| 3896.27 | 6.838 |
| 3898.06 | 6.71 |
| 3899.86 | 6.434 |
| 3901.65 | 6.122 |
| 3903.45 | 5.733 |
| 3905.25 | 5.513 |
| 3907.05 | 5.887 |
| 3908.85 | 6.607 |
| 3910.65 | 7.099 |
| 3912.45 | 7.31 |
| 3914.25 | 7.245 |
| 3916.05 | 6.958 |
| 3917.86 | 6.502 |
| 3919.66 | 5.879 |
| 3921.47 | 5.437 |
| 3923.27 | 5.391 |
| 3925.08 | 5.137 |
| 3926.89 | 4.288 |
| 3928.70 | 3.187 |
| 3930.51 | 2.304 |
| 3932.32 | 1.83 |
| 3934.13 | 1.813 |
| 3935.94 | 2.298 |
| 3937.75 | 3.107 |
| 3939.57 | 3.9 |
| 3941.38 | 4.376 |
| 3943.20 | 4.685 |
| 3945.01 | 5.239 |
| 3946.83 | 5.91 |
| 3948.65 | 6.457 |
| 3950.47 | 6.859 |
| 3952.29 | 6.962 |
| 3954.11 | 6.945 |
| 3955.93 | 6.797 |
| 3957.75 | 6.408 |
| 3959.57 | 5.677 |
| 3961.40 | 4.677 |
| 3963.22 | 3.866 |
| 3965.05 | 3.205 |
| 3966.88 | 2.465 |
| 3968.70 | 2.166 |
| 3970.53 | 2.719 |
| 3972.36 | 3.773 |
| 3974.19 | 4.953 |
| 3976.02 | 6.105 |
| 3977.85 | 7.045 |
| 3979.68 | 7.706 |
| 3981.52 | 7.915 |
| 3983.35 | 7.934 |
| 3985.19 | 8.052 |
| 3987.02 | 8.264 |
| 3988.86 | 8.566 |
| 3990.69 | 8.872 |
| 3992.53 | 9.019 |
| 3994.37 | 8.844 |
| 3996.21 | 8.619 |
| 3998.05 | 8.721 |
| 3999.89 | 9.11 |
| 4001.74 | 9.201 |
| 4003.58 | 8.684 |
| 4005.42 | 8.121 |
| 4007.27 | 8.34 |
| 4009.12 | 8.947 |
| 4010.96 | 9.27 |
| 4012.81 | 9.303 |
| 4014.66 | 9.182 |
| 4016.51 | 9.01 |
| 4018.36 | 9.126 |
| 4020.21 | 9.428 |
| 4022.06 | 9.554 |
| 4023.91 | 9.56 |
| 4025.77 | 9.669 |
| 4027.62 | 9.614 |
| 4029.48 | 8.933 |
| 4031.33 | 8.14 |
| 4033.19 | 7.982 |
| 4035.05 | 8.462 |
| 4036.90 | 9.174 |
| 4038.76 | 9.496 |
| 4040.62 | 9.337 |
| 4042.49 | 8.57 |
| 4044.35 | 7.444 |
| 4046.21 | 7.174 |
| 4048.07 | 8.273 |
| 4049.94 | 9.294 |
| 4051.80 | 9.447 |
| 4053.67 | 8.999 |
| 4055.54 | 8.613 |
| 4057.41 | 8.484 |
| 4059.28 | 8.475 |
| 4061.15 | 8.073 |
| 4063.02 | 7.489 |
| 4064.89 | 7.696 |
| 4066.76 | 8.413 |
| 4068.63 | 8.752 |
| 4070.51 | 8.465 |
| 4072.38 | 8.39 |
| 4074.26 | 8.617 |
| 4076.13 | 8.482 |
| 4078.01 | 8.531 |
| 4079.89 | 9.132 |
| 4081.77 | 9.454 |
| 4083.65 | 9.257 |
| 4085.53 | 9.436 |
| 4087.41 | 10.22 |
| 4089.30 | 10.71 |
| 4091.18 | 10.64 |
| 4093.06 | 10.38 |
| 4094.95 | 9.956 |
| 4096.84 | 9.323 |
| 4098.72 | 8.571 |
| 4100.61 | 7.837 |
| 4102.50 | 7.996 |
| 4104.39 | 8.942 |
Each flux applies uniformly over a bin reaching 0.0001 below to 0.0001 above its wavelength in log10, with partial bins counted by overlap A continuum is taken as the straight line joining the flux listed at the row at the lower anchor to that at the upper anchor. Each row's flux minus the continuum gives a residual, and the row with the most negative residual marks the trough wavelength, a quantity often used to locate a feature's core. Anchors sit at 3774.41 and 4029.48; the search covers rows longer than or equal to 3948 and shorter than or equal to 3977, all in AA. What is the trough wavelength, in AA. 3968.70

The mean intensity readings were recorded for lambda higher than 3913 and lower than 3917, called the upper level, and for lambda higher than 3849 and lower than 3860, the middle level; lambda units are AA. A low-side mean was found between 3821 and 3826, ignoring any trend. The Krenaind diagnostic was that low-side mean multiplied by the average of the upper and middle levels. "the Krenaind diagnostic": 22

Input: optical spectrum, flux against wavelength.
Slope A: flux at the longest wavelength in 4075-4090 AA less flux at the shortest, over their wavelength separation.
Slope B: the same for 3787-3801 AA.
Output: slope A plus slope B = 0.20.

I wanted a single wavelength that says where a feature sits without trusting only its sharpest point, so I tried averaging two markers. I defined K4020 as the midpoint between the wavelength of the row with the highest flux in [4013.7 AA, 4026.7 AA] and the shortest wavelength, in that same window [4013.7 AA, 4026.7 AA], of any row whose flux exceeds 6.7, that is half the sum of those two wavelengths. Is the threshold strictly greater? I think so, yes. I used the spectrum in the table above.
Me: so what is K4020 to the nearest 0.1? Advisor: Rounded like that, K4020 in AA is 4020.2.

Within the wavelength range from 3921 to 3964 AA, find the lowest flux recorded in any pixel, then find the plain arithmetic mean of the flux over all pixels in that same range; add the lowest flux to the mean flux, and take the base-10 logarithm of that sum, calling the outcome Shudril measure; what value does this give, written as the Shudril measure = 0.82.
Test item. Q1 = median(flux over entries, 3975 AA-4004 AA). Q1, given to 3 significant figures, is 8.59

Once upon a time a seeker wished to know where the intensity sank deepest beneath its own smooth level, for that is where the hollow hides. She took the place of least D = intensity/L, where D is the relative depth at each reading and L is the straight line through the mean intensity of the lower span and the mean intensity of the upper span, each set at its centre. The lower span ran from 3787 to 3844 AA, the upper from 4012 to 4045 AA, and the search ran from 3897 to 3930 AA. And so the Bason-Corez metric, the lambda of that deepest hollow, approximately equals 3928.70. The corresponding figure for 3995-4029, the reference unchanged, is 4005.42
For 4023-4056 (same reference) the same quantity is 4046.21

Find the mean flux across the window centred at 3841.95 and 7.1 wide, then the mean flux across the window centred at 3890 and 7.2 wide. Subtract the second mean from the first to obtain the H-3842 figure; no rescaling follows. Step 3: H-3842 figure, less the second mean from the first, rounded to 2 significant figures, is -1.0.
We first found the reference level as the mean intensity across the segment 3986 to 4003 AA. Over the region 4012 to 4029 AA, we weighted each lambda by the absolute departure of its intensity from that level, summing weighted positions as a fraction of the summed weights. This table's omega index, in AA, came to 4021.7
